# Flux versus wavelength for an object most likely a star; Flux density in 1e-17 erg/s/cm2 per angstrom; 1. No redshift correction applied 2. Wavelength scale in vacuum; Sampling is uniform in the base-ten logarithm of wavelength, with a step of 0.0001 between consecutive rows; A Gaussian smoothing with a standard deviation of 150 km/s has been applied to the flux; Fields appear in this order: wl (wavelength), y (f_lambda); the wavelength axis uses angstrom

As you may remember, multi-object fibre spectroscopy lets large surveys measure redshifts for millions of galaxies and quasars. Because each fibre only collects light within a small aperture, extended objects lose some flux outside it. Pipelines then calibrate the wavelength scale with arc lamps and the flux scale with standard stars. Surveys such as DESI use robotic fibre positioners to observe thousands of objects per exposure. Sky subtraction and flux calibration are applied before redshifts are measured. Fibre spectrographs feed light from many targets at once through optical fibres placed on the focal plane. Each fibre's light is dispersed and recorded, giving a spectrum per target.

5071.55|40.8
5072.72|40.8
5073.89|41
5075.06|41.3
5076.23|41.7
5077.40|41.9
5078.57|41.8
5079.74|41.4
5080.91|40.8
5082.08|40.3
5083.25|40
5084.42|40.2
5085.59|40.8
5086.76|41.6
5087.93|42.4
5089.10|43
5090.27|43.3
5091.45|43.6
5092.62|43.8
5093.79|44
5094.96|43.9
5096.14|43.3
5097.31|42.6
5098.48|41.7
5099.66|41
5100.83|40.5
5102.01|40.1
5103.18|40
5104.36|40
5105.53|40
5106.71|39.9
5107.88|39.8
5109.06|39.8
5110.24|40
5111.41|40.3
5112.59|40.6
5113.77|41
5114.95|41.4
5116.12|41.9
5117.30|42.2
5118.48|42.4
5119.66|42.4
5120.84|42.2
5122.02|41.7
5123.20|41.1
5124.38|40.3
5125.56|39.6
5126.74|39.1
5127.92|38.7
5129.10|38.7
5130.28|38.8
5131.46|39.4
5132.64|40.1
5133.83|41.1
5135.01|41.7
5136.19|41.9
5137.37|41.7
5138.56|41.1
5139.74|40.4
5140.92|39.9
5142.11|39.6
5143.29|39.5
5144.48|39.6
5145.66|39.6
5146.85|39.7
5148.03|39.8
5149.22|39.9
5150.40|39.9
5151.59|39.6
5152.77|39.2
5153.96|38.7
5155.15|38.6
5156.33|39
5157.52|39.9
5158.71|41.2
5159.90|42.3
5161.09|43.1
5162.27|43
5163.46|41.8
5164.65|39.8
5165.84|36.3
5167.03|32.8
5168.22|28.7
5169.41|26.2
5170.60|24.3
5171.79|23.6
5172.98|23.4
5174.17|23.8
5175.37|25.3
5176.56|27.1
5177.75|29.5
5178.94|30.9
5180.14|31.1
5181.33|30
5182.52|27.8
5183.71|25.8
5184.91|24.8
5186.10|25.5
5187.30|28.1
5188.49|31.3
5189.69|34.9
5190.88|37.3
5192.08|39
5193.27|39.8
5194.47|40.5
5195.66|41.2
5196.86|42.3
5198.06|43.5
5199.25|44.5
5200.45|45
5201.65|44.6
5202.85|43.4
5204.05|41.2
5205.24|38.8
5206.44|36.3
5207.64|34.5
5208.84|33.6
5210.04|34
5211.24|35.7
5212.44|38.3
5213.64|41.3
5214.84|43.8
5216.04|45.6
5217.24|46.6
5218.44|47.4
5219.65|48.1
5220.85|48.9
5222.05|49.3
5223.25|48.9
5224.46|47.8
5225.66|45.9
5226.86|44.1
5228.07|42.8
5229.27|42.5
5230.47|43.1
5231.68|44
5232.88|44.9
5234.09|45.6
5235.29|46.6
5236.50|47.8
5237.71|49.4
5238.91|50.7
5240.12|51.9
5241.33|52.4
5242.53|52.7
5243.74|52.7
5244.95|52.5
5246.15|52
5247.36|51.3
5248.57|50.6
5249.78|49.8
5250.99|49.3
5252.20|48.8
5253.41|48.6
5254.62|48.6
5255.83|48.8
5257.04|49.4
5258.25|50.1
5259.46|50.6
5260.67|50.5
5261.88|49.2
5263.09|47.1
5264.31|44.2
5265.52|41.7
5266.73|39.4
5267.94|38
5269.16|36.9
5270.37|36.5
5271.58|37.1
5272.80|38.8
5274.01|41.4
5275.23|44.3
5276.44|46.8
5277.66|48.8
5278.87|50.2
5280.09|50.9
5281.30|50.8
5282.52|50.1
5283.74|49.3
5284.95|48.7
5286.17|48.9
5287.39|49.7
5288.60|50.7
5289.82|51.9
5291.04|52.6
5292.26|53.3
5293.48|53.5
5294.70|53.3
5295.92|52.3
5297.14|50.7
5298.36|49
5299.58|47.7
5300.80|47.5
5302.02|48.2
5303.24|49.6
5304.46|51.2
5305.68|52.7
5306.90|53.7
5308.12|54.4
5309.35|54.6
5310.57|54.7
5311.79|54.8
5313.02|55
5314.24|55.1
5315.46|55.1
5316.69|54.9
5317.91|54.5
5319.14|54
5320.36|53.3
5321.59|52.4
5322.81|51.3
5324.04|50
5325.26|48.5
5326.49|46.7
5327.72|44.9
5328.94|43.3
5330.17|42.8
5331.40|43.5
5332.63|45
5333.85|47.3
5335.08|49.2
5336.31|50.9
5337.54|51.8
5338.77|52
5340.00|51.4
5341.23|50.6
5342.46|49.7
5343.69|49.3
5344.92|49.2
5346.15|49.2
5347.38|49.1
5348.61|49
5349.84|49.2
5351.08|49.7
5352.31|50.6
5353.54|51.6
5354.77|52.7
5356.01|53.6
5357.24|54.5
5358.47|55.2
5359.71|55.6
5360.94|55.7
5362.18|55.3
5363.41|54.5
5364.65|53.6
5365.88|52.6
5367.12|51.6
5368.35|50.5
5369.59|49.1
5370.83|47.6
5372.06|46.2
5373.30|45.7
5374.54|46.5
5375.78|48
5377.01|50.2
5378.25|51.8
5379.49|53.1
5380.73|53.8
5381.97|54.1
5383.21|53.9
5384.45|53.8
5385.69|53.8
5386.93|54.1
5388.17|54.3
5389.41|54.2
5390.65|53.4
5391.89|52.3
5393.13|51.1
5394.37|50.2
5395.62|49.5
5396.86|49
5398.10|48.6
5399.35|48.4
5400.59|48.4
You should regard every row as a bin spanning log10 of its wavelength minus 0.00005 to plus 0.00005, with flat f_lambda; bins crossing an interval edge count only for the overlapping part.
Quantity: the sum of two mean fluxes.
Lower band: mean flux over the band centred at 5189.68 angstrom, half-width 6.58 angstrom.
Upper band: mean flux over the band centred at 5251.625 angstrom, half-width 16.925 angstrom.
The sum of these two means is 82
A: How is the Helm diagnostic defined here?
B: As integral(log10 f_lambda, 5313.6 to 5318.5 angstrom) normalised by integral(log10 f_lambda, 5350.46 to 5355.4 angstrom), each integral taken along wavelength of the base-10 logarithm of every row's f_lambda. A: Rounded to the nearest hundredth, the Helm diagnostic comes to 1.01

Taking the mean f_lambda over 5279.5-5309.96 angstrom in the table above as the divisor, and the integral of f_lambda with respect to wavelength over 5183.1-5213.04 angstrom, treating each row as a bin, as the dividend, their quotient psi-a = 22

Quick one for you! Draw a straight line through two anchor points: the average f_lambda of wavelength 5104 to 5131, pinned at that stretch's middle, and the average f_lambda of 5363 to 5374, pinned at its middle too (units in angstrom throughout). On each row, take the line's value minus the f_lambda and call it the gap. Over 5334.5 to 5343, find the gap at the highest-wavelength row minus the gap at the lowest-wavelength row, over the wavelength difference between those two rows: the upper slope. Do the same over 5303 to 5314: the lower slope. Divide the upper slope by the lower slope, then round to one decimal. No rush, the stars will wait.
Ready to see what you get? 0.1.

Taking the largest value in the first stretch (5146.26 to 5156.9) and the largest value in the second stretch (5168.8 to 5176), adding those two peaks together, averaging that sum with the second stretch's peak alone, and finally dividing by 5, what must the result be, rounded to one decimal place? 9.2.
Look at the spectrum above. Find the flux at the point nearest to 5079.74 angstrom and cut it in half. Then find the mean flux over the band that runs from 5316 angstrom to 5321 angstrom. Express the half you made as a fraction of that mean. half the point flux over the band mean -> 0.38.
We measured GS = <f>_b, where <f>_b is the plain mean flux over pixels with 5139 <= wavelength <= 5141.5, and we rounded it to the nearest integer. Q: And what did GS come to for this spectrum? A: 40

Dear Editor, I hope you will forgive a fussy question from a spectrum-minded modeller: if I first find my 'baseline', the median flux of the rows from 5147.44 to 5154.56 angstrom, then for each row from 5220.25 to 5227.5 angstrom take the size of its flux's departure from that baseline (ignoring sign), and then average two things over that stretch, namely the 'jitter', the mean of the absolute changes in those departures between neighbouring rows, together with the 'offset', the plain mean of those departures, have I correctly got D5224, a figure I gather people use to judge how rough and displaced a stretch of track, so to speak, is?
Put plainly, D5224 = 4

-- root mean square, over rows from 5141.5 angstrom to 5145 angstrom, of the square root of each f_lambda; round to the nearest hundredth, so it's 6.29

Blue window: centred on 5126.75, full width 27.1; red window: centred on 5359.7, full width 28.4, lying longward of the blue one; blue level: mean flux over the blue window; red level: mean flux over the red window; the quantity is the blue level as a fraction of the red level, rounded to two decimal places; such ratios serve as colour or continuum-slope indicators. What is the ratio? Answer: 0.79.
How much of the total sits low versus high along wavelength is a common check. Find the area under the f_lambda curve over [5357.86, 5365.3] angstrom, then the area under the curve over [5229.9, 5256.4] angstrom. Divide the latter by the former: 3.2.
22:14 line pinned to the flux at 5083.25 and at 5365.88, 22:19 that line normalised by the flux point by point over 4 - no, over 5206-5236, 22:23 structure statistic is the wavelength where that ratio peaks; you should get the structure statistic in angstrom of 5208.84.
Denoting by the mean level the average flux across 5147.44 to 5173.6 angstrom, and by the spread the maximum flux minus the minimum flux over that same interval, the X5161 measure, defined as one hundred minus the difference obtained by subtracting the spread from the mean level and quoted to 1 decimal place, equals 83.3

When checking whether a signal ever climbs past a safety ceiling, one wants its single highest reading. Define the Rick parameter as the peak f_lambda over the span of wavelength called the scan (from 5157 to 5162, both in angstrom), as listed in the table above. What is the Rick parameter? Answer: 43.1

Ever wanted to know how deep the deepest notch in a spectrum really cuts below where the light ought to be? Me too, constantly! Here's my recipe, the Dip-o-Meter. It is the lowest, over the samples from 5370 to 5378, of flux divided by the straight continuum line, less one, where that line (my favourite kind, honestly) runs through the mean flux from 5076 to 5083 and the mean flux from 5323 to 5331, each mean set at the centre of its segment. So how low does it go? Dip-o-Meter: -0.03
